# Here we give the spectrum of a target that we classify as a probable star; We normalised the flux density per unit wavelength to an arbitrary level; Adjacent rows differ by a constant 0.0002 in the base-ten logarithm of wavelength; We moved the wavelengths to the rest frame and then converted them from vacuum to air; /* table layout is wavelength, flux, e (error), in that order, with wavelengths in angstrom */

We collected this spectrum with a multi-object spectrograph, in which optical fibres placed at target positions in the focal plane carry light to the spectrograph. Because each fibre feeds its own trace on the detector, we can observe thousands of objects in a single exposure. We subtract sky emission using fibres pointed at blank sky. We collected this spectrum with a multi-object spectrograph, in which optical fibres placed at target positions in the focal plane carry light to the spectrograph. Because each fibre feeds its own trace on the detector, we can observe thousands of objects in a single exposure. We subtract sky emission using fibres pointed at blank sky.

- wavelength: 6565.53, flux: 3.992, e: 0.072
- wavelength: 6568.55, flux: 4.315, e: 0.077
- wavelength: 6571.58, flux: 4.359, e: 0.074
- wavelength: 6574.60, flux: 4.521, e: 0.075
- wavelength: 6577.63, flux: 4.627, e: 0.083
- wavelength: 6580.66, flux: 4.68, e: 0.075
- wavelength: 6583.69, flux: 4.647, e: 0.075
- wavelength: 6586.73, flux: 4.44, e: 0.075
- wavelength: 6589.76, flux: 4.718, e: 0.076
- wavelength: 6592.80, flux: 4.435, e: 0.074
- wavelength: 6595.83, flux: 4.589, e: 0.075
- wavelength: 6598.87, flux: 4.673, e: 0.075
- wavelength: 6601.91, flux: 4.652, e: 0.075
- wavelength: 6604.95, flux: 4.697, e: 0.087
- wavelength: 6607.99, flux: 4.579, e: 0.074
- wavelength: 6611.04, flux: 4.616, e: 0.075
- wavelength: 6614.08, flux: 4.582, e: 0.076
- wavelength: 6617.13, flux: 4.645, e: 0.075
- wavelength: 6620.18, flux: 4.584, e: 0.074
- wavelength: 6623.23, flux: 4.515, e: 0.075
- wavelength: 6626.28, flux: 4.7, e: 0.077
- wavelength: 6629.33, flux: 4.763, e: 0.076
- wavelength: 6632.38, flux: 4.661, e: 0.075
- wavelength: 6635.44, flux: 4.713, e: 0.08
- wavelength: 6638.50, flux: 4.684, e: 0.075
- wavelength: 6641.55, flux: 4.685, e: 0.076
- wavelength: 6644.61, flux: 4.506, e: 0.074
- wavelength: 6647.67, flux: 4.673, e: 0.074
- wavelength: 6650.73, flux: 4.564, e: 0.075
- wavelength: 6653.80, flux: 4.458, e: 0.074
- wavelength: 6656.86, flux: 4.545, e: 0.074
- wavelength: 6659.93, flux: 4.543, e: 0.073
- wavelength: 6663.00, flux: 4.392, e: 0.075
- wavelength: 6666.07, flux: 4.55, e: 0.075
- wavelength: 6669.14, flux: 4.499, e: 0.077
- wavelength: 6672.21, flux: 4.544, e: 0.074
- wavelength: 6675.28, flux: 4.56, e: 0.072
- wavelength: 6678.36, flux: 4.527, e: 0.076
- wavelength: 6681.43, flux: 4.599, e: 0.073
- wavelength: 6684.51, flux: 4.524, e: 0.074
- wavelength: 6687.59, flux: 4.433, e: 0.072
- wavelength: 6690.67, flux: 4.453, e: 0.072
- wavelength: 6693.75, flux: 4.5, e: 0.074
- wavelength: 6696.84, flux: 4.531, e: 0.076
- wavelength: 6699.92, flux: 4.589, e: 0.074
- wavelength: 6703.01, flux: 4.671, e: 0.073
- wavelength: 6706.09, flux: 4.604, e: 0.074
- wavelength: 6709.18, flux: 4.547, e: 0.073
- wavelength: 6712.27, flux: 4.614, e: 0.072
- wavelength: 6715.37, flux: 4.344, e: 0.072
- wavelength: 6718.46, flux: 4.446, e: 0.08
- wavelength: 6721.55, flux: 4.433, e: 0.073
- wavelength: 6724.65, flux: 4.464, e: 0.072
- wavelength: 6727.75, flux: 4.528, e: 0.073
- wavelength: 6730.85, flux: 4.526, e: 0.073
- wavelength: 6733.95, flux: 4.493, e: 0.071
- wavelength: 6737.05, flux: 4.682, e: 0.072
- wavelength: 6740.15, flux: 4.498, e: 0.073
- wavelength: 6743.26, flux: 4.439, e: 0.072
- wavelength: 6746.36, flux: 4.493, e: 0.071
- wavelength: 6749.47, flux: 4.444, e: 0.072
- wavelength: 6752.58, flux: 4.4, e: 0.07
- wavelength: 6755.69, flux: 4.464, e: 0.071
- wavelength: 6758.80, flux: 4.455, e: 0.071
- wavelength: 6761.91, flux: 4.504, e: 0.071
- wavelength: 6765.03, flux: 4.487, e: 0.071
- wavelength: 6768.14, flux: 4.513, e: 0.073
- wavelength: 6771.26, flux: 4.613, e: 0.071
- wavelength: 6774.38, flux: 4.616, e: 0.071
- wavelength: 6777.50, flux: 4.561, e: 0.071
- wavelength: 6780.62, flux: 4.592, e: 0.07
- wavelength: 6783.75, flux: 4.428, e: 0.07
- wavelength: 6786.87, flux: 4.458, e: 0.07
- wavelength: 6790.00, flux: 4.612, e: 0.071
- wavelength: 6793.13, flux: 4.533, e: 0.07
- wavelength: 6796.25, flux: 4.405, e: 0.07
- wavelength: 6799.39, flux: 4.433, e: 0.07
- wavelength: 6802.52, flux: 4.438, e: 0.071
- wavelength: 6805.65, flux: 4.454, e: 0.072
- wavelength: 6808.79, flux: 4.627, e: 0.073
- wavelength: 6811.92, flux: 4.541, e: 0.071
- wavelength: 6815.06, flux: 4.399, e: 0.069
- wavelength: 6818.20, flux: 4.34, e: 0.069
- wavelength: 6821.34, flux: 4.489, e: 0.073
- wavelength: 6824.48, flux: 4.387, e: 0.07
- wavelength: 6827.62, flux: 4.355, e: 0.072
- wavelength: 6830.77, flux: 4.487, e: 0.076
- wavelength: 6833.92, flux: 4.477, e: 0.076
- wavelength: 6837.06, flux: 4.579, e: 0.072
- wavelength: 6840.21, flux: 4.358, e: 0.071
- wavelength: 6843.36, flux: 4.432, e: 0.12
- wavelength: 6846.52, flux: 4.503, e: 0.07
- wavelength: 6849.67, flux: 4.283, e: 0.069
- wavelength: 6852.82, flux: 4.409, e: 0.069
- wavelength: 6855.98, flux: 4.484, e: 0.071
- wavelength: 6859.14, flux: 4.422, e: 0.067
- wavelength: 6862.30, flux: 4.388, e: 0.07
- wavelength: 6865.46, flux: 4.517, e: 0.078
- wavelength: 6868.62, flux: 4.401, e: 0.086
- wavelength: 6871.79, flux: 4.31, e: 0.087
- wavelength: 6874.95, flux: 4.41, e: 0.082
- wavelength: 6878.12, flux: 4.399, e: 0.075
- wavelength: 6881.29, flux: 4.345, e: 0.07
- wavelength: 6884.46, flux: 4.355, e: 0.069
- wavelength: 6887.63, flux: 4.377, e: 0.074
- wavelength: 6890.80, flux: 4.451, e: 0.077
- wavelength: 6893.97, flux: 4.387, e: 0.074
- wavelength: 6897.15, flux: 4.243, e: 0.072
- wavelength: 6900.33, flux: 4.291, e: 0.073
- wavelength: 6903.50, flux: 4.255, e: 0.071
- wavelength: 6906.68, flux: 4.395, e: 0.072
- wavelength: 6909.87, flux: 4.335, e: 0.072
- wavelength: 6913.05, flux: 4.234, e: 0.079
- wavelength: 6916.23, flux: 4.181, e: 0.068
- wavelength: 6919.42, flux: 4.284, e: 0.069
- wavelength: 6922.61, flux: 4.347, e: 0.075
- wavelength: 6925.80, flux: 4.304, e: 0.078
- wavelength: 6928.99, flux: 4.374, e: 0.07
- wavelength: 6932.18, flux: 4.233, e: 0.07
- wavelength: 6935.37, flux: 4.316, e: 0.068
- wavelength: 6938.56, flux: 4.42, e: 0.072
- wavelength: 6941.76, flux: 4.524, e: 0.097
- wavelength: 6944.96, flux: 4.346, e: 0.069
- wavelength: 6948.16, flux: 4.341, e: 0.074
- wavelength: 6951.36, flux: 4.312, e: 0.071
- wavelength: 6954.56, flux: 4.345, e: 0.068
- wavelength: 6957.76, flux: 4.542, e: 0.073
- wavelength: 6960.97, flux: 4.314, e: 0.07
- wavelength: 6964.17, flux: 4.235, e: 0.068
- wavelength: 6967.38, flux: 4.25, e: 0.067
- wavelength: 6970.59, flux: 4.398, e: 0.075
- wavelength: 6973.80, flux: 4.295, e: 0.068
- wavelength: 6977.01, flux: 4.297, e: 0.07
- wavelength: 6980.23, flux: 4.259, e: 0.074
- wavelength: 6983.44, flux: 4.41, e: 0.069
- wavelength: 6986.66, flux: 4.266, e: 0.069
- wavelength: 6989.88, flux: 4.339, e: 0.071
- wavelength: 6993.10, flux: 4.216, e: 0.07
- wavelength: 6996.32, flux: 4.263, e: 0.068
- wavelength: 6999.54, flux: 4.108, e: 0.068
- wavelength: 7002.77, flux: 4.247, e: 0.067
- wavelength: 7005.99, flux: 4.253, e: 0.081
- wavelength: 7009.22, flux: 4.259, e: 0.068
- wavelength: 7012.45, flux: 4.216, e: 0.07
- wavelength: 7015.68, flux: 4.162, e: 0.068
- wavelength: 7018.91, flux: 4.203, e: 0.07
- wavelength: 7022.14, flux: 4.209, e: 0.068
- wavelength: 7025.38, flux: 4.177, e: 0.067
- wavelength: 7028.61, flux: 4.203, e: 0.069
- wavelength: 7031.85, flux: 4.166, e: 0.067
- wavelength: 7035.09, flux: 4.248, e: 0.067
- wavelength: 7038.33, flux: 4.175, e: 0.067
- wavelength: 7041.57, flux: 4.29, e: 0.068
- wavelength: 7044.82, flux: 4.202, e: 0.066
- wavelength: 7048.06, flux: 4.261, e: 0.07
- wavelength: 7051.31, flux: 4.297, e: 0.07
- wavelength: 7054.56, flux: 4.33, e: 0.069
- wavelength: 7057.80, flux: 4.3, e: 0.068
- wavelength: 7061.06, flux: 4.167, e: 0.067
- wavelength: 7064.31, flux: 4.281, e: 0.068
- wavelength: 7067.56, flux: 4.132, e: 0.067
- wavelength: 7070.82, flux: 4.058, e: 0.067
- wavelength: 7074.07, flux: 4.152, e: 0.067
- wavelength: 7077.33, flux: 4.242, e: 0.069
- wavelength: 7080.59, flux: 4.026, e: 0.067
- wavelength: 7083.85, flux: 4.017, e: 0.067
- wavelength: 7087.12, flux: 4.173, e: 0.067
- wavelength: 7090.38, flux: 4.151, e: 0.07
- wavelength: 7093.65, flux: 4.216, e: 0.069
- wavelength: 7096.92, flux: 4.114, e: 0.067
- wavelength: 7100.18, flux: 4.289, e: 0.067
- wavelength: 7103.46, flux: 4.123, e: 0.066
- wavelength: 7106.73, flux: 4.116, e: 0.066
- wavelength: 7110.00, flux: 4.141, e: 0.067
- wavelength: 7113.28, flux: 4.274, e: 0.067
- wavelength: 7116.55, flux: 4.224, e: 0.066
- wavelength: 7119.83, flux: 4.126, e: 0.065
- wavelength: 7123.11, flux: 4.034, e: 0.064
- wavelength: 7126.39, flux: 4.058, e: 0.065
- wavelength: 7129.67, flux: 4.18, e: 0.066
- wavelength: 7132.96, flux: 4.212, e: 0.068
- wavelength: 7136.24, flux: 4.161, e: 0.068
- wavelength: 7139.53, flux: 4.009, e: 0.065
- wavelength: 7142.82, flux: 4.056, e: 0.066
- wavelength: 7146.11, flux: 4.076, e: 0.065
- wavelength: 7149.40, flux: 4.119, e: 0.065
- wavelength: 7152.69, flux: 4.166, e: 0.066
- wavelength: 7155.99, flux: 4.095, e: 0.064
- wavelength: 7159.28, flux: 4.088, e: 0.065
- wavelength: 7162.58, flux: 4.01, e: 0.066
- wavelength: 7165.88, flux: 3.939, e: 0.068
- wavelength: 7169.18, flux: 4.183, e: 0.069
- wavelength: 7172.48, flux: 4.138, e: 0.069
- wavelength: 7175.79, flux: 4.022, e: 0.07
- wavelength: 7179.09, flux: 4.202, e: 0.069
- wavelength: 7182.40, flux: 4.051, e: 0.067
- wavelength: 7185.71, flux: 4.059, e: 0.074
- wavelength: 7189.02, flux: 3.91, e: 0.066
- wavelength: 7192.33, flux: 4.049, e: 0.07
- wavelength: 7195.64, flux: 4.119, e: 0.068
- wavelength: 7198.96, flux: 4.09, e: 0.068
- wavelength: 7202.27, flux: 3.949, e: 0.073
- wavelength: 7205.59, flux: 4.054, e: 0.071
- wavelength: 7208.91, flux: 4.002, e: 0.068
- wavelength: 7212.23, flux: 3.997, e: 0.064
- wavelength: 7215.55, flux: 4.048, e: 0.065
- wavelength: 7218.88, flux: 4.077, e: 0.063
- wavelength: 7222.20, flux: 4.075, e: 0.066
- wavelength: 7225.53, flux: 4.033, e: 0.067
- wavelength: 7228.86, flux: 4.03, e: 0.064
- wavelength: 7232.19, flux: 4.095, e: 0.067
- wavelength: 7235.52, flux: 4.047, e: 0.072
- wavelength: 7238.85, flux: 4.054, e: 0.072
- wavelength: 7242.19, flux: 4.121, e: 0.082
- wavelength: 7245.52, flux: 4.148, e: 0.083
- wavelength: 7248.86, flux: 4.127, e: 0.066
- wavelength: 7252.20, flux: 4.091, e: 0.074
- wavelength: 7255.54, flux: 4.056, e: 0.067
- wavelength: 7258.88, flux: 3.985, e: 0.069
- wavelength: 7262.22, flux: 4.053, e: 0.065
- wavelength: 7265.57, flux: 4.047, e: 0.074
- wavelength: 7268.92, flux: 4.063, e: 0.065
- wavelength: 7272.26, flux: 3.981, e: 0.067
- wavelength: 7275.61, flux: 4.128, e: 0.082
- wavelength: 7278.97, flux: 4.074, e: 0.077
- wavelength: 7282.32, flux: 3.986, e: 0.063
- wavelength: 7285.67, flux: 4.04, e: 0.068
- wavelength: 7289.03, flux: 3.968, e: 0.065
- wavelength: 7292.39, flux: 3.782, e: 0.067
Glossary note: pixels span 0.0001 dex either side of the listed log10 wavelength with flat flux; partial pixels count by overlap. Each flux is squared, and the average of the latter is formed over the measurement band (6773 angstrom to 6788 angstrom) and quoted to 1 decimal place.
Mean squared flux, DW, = 20.5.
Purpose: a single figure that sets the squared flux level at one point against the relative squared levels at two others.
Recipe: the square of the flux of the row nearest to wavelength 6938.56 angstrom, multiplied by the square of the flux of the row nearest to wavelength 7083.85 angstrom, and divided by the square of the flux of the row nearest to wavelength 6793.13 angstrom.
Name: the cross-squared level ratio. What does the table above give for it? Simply 15.3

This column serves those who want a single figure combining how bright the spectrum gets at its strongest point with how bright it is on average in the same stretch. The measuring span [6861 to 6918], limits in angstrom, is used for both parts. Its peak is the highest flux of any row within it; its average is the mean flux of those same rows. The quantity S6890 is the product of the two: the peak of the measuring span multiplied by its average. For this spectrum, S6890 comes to 19.6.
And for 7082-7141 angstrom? 17.8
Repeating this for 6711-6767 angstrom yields 21.0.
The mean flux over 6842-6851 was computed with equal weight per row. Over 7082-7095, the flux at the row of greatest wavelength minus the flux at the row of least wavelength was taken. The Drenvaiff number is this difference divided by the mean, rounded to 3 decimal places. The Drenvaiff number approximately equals 0.045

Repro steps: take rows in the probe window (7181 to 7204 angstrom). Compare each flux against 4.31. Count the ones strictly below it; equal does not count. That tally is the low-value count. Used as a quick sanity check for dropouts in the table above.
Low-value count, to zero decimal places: 7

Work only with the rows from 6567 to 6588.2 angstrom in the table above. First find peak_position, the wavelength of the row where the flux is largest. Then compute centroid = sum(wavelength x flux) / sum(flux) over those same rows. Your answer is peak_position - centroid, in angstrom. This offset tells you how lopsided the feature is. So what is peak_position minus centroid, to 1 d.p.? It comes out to 2.9 angstrom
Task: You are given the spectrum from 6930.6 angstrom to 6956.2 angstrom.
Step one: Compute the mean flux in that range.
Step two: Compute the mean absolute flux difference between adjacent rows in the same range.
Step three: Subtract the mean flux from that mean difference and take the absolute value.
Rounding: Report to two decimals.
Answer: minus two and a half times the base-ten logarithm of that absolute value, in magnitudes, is -1.58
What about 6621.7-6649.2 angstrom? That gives -1.65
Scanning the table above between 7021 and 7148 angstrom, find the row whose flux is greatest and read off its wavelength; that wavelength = 7054.56 angstrom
